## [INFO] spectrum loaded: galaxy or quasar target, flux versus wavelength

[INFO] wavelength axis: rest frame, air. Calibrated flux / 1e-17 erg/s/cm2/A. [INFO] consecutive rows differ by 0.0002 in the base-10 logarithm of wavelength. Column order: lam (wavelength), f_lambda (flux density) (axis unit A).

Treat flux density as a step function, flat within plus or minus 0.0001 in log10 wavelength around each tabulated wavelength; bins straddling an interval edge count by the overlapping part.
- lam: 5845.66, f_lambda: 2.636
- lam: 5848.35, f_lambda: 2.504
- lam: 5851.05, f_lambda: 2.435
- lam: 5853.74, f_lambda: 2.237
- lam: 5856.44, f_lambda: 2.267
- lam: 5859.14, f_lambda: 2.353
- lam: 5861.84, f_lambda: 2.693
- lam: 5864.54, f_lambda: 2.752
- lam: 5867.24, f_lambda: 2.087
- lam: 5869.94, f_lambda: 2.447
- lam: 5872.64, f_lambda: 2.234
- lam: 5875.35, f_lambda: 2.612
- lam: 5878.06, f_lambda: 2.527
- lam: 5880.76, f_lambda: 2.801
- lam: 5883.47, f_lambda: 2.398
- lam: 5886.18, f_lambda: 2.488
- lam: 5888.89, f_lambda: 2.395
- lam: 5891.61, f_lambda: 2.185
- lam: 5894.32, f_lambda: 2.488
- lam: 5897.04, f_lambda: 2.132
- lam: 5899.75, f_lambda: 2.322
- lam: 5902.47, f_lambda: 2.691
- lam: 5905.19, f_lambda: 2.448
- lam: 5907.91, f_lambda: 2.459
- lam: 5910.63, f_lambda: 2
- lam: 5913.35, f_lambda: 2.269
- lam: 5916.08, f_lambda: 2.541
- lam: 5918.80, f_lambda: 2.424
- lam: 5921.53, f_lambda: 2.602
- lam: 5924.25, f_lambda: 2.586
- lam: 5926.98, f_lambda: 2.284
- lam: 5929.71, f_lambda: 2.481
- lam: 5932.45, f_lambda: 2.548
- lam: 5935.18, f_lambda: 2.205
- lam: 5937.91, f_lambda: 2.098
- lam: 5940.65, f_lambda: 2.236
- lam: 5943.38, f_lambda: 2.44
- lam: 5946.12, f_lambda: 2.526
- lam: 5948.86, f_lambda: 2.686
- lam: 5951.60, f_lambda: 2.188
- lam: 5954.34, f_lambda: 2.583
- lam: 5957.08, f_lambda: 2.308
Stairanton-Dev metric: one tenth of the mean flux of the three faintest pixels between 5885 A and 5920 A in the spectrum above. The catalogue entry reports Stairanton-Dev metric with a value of 0.2106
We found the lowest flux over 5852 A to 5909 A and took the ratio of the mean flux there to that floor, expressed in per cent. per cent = 116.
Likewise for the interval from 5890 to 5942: 118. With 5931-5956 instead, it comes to 114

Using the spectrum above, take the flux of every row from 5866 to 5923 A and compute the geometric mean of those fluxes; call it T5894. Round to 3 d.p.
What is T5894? 2.399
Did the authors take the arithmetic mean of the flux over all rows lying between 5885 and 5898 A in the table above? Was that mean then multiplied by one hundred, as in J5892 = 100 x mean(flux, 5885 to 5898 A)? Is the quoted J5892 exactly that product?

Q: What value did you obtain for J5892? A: 234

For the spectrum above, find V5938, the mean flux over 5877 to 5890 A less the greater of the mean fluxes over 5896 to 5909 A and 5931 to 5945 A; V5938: 0.11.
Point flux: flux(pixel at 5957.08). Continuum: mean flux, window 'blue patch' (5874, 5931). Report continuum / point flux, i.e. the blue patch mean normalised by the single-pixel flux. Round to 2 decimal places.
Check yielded 1.05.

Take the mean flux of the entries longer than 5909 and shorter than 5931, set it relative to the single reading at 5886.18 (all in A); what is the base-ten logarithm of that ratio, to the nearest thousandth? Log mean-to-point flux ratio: -0.016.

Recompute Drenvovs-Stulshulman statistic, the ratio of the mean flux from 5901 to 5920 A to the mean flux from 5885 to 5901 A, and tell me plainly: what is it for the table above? 1.03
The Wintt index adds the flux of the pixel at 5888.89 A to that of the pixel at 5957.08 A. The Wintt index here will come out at 4.70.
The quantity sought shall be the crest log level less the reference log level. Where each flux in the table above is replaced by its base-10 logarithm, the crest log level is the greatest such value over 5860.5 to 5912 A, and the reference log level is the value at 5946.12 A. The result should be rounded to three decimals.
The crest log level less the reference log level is 0.045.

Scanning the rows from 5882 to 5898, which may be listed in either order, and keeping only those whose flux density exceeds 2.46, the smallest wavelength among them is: 5886.18 A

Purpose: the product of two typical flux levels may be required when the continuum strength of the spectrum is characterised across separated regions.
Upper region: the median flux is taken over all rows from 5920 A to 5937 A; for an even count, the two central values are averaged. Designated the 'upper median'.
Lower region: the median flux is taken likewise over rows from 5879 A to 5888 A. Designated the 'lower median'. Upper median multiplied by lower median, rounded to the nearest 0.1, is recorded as 6.3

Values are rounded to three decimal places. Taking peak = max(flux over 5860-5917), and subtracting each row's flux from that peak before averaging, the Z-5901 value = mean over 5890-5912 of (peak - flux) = 0.460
